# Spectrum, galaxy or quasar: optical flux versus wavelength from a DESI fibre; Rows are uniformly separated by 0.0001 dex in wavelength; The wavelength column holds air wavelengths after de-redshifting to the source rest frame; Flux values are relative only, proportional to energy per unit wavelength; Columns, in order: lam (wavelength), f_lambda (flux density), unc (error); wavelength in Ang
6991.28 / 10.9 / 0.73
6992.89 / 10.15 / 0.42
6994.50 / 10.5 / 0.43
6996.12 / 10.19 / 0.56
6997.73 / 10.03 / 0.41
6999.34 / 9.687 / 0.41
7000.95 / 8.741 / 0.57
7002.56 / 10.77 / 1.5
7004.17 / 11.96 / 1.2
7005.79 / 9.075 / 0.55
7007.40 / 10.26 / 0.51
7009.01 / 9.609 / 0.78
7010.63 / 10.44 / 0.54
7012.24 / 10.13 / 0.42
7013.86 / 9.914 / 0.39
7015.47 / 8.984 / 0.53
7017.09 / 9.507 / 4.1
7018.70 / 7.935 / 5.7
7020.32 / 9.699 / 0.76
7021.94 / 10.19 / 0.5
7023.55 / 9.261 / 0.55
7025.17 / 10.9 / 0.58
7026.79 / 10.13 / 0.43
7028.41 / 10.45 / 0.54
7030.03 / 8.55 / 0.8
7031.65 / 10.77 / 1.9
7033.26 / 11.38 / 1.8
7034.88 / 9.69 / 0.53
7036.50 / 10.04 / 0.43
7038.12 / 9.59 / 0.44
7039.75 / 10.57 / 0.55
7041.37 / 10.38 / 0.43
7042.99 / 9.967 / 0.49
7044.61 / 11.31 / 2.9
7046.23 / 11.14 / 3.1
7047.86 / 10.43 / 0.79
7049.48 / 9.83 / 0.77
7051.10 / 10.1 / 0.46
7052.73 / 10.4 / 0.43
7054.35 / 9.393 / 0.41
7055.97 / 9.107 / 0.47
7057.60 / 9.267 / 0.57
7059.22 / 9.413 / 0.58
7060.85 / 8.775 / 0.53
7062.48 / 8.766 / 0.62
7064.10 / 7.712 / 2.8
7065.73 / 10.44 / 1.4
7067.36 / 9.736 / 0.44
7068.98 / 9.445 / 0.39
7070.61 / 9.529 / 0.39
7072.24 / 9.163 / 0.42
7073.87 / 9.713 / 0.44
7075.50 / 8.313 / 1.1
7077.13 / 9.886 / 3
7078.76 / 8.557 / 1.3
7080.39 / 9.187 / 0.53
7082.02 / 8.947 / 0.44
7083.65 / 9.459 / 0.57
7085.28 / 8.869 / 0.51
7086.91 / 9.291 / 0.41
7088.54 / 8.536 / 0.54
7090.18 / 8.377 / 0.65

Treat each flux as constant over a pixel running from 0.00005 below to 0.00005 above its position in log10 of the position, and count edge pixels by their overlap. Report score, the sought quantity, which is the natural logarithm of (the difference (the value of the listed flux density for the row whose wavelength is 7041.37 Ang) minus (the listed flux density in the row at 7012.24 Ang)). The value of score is -1.4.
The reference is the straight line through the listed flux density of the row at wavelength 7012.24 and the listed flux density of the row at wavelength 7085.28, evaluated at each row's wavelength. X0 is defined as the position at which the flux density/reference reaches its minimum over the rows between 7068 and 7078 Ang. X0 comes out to 7075.50 Ang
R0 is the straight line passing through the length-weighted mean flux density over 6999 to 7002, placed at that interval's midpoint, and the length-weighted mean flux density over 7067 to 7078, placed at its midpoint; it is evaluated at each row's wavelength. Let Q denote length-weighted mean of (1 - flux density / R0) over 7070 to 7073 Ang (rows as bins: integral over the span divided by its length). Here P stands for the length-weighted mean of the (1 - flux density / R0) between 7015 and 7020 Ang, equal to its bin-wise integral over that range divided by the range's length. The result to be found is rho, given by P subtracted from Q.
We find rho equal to -0.041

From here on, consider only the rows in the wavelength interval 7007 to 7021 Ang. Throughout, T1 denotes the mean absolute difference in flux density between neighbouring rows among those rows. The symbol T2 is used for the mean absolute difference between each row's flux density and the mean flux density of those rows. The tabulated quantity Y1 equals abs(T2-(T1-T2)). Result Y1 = 0.22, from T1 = 0.85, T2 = 0.53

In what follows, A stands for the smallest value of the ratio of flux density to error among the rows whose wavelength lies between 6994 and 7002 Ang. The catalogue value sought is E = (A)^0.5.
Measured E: 3.9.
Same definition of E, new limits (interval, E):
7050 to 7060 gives 4.0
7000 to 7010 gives 2.7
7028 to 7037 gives 2.4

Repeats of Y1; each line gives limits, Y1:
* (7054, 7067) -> 0.32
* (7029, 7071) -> 0.67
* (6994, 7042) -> 0.28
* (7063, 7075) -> 0.30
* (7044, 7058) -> 0.83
